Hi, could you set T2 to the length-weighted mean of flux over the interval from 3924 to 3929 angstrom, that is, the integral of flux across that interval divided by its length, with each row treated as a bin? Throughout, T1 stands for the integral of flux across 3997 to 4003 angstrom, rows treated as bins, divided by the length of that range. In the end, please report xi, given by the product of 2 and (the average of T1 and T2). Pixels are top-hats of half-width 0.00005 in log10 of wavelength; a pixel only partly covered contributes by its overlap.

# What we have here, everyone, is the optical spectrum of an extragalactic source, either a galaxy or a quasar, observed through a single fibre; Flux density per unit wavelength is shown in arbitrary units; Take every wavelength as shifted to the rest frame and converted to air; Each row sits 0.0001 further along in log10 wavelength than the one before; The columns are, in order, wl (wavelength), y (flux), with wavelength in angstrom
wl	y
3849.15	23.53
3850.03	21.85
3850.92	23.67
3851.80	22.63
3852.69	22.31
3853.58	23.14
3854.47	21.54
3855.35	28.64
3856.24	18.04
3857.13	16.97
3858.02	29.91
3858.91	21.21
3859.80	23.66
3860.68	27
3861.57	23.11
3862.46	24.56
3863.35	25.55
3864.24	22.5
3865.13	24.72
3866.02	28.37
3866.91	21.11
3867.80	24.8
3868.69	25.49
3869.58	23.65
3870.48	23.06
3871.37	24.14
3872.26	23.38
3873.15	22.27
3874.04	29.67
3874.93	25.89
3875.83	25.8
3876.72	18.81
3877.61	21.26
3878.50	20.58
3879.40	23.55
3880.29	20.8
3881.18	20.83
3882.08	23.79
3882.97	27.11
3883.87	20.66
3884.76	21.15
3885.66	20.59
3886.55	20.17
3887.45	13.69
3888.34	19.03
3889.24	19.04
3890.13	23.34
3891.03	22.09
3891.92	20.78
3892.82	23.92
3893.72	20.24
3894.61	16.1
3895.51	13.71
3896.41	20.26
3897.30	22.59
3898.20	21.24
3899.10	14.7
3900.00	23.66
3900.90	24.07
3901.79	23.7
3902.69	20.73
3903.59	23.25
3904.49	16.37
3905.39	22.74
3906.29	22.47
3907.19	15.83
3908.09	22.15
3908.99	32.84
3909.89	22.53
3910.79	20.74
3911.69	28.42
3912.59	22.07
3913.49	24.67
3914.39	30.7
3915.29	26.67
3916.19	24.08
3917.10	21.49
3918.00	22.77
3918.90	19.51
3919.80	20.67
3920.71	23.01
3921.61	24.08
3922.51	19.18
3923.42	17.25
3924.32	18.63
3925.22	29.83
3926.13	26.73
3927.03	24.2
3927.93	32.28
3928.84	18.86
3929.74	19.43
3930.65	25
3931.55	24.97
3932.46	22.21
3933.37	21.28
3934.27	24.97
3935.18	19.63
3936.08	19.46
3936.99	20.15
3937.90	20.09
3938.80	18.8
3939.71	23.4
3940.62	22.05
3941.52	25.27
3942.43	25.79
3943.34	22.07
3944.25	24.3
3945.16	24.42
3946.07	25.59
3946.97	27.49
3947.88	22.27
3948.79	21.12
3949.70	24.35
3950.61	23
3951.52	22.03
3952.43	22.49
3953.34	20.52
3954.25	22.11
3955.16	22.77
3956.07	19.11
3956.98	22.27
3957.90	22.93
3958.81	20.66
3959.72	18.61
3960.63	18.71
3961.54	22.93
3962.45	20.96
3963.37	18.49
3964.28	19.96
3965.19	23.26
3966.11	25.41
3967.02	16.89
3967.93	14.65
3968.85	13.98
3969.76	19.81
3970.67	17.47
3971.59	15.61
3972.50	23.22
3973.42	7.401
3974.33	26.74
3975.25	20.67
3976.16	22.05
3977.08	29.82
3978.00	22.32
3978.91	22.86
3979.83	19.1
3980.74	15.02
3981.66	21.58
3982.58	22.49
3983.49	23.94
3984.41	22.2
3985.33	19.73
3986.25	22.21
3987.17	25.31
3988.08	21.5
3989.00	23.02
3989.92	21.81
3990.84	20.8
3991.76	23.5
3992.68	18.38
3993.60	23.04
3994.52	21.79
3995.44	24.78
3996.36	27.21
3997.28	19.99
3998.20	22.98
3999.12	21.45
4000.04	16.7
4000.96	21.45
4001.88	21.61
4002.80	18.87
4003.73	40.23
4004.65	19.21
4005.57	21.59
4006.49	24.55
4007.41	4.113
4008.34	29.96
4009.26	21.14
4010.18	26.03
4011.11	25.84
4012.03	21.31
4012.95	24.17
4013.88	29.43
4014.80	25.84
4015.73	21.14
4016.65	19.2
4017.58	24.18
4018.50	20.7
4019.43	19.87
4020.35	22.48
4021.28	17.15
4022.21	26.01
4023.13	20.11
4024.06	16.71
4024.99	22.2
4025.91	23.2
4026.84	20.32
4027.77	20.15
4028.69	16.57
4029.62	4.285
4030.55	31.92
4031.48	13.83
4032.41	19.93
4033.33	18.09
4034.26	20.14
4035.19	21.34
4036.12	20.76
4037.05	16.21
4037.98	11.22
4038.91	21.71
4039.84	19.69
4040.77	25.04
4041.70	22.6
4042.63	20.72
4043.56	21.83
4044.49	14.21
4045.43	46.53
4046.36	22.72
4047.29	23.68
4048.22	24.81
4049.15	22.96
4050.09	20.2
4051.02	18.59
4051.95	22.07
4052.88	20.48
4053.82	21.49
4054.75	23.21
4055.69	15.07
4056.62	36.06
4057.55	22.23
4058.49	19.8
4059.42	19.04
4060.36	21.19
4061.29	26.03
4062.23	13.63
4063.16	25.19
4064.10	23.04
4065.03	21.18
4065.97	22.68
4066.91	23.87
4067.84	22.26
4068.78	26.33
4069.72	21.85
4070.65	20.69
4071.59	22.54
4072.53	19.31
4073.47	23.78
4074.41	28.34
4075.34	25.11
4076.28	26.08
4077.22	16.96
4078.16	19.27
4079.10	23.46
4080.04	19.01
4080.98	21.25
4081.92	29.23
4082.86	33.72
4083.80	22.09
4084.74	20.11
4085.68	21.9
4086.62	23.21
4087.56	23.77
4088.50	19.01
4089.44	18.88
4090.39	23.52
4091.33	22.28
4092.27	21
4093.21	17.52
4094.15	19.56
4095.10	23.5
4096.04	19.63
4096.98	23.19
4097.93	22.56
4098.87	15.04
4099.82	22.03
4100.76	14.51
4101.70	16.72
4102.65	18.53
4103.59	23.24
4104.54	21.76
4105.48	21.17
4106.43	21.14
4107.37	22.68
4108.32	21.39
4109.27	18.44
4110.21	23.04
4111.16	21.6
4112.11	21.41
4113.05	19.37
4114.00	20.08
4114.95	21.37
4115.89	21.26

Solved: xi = 46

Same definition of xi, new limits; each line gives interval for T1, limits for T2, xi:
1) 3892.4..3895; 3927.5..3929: 47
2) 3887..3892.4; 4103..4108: 42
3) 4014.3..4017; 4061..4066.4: 44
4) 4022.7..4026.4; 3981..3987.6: 43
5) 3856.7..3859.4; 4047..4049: 47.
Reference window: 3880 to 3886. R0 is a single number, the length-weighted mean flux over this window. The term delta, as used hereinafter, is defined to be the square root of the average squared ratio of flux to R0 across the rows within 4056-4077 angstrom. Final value 1.06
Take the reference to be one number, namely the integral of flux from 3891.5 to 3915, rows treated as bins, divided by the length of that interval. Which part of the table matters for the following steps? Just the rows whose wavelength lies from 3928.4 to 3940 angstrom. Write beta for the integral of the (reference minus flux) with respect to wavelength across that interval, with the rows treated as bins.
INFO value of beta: 7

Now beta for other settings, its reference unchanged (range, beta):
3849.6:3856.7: -5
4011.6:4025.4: -1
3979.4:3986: 9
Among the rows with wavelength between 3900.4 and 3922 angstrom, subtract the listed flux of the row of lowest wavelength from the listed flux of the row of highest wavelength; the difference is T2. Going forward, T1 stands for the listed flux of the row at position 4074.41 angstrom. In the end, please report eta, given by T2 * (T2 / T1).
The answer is 0.0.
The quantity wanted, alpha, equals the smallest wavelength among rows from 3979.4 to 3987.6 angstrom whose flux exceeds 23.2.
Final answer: 3983.49 angstrom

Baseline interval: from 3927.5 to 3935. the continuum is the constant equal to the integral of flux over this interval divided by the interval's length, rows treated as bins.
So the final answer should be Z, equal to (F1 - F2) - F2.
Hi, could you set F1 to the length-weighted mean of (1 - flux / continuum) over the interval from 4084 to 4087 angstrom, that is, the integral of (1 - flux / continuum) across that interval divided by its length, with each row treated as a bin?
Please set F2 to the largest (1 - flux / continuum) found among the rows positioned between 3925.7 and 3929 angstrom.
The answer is -0.3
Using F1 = 0.07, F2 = 0.20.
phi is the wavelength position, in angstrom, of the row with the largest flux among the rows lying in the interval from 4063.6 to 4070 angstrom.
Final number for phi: 4068.78 angstrom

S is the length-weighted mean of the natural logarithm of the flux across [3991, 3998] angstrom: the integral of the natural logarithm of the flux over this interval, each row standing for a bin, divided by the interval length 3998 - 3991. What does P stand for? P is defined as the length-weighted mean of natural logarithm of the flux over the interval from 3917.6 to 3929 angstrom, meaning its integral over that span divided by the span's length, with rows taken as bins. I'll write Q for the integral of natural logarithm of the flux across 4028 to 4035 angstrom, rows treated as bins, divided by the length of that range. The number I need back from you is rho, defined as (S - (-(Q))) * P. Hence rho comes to 18.3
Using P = 3.12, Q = 2.77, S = 3.11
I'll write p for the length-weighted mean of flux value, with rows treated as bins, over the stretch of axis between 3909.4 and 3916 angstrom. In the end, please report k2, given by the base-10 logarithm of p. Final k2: 1.40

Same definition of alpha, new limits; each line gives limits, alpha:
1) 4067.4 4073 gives 4068.78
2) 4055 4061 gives 4056.62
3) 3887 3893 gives 3890.13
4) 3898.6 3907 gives 3900.00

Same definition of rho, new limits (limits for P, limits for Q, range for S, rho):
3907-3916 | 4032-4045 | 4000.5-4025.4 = 19.2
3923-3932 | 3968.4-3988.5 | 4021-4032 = 18.5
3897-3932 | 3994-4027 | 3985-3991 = 19.2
